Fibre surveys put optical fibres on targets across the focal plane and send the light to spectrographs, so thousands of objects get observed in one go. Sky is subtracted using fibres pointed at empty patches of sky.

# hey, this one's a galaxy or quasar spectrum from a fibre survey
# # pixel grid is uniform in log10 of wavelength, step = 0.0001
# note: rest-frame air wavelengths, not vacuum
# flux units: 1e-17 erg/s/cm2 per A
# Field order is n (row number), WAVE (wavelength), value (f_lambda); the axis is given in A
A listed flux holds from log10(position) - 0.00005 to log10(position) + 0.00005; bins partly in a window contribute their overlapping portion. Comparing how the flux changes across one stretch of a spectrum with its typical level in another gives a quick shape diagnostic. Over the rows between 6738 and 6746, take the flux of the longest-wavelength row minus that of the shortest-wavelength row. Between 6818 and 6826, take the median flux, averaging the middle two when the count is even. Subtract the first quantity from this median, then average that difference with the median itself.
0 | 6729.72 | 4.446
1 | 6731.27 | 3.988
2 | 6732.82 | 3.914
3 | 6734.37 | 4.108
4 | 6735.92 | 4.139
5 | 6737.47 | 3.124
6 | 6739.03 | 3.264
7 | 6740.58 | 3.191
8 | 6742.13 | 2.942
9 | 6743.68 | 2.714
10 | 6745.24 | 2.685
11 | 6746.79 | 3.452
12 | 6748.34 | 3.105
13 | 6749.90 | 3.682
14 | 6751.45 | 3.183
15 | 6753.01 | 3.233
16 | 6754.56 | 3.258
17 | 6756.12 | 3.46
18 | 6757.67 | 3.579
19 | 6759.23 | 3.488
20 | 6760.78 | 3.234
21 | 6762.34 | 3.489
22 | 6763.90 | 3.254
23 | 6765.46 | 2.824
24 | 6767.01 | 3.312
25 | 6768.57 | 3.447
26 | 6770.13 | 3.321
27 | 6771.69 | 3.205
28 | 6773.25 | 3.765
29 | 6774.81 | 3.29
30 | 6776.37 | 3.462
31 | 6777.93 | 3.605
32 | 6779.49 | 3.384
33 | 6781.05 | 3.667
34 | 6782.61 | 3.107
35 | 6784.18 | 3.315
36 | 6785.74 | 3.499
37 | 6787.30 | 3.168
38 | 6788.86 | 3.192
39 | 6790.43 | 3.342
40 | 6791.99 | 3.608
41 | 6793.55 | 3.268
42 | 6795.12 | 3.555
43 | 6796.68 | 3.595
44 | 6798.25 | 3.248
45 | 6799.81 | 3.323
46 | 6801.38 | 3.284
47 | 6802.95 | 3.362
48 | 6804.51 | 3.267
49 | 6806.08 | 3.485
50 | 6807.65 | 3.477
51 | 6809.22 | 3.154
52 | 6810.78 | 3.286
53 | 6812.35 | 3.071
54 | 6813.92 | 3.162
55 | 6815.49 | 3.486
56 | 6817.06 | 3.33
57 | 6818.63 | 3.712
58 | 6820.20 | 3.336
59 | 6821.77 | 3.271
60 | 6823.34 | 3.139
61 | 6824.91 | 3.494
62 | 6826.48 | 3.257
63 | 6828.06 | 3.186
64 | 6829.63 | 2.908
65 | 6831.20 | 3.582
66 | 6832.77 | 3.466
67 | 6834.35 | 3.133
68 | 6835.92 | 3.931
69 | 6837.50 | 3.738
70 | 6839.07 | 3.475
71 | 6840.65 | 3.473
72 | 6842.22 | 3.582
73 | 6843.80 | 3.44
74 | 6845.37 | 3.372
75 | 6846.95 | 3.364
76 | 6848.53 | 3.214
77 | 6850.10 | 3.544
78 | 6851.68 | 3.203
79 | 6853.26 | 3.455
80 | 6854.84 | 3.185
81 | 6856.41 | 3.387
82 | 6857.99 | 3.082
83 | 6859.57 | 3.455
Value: 3.63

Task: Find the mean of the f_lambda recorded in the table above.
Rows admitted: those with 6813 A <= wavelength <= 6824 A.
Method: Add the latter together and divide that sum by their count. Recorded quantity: 3.35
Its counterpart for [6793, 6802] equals 3.38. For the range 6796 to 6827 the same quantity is 3.34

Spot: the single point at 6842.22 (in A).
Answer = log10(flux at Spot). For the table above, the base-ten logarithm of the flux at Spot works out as 0.554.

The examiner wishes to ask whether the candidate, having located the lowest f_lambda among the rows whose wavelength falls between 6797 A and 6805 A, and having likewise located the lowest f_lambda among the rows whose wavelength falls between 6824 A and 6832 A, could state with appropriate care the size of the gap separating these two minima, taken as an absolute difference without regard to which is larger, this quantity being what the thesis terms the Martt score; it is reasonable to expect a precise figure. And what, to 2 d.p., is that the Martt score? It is 0.34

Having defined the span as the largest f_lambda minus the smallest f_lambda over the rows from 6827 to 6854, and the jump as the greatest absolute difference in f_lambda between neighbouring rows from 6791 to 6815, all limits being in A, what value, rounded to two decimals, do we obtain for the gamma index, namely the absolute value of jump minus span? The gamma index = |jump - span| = 0.68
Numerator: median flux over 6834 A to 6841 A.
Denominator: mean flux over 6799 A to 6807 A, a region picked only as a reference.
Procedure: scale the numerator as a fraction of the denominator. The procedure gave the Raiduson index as 1.04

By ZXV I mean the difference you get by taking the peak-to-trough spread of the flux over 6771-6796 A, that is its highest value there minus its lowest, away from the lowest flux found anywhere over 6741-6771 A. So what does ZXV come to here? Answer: 2.03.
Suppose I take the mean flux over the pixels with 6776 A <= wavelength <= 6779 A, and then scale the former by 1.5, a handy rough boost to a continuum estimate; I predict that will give 5.3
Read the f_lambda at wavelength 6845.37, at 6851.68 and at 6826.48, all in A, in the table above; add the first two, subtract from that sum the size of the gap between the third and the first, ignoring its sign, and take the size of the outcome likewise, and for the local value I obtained 6.46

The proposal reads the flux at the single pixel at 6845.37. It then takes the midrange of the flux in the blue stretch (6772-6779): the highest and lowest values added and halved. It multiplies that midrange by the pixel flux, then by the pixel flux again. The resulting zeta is 40.1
